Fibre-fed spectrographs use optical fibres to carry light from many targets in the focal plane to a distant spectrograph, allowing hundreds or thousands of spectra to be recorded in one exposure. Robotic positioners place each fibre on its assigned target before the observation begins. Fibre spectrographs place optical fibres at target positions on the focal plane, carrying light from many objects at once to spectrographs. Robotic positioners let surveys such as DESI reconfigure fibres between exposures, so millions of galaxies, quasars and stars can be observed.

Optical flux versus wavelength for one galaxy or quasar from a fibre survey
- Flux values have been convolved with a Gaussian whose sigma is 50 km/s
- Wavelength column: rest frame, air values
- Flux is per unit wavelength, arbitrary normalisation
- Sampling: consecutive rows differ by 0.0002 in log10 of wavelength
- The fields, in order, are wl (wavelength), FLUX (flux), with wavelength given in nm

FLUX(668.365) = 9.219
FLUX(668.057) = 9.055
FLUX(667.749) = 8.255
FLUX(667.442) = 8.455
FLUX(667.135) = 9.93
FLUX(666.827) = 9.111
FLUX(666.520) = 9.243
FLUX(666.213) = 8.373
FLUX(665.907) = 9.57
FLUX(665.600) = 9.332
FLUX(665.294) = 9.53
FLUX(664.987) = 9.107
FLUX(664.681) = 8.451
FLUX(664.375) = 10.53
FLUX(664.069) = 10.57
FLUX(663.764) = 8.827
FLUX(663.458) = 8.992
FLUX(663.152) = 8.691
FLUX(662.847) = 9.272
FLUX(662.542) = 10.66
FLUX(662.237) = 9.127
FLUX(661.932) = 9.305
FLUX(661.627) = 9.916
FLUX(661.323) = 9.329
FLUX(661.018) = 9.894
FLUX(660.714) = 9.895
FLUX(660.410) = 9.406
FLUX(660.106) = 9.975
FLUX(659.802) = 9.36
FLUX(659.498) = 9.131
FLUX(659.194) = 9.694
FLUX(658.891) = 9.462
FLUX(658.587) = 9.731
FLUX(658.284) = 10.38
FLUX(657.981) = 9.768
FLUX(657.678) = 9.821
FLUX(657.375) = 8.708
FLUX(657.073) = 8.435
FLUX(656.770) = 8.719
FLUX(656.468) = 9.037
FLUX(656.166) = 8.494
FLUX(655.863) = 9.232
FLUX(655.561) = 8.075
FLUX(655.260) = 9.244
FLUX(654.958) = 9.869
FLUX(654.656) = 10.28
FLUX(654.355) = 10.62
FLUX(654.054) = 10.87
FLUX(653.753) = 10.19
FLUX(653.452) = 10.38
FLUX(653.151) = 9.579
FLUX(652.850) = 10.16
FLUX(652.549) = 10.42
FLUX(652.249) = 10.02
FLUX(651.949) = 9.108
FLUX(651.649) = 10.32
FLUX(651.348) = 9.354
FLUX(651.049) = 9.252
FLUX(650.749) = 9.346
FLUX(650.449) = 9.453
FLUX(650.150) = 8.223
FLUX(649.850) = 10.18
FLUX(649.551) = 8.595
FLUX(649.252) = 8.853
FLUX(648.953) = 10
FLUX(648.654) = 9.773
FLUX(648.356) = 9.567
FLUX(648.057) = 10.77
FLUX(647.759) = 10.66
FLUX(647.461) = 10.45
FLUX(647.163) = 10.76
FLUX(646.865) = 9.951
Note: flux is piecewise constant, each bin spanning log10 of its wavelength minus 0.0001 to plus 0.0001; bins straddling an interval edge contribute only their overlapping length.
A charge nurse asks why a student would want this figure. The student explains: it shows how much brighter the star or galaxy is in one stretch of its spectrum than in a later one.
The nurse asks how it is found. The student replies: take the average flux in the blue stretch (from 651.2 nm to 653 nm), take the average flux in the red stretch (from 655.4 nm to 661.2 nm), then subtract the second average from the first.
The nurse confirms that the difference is 0.57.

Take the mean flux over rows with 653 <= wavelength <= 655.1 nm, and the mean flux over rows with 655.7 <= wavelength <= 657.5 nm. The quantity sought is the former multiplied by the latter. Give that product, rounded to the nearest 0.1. 89.9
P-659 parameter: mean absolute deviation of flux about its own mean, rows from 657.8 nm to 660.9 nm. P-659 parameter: 0.3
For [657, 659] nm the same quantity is 0.5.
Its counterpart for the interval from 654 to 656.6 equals 0.8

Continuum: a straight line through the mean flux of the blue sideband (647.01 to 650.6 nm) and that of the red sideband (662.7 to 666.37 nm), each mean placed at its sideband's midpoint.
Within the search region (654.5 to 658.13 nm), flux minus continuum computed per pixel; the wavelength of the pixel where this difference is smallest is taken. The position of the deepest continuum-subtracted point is 655.561 nm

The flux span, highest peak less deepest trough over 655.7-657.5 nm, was 0.8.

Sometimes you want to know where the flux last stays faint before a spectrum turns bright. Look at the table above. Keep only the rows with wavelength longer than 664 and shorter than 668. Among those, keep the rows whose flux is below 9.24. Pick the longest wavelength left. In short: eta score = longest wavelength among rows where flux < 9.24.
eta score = 667.749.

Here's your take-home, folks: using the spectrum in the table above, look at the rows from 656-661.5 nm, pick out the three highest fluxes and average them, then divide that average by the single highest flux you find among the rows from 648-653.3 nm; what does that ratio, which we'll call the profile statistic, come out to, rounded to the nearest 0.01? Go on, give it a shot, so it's 0.94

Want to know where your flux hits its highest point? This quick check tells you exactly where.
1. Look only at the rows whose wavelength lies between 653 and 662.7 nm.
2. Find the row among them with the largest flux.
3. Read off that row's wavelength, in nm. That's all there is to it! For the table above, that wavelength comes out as 654.054 nm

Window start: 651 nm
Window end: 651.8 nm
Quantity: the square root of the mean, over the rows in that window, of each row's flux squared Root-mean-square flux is 9.7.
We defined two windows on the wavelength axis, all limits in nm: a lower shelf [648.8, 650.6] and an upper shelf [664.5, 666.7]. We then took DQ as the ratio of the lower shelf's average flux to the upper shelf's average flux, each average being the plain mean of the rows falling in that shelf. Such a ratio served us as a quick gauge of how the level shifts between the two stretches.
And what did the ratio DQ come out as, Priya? 1.01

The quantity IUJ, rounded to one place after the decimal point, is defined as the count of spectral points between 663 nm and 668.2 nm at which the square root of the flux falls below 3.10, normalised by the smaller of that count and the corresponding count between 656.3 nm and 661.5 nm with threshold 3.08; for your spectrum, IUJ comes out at 1.6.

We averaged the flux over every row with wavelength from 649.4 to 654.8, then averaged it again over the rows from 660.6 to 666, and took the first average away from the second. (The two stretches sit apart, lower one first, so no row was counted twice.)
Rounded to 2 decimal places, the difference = -0.30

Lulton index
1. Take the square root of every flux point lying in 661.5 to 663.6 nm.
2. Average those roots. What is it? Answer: 3.07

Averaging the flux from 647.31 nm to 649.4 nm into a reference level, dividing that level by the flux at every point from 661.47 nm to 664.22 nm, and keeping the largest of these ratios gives 1.15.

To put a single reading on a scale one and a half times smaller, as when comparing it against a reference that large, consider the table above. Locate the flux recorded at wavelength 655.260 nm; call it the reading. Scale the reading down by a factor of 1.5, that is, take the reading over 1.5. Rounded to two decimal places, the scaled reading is 6.16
